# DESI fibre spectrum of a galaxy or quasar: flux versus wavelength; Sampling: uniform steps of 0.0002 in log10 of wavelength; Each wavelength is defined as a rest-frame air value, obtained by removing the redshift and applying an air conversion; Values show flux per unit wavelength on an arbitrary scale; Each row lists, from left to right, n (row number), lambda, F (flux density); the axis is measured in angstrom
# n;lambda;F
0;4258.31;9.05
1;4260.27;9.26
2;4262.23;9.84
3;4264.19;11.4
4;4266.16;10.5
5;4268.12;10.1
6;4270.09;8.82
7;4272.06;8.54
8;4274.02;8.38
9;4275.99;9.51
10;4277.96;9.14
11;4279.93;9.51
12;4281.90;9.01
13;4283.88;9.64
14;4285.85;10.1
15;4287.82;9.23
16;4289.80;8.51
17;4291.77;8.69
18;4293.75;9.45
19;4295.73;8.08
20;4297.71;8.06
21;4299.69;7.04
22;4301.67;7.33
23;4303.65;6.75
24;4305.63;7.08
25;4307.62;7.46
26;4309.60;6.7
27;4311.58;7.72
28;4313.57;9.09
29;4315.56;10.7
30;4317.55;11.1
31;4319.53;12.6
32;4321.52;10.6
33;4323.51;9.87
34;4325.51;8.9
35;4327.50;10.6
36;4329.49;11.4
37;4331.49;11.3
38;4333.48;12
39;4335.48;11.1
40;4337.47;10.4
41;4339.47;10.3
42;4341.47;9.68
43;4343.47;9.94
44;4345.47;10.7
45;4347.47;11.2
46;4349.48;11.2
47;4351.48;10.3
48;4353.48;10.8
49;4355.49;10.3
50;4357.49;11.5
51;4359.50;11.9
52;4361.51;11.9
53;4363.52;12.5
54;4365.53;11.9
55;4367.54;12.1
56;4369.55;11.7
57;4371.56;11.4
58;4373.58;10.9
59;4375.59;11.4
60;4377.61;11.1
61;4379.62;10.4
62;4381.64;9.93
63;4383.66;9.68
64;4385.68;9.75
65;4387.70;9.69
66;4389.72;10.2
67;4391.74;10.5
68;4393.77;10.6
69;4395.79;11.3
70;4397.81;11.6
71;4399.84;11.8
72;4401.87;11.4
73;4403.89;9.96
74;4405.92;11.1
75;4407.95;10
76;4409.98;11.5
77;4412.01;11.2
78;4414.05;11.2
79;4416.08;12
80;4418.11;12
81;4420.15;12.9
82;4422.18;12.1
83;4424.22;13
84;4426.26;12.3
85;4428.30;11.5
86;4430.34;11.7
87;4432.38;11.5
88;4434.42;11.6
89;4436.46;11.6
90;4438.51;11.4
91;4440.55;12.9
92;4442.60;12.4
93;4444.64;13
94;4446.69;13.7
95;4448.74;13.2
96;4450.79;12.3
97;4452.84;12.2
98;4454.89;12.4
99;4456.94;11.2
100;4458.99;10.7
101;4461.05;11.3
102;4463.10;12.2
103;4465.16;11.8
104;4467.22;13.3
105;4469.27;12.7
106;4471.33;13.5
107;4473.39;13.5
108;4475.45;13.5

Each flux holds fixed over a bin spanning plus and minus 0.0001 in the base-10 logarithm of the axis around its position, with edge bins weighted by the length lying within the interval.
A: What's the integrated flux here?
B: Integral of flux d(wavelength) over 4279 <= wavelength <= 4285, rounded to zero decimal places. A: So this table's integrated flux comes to 56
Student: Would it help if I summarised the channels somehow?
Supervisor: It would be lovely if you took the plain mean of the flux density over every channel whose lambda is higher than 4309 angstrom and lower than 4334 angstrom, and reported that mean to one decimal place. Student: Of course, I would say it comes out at 10.2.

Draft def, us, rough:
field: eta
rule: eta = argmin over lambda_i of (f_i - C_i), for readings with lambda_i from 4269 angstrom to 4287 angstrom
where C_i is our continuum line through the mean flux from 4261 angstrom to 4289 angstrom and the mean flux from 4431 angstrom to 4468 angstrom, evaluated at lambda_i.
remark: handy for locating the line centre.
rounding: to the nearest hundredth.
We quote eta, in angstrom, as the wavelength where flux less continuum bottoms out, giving 4274.02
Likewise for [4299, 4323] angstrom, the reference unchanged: 4309.60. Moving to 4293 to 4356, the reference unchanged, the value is 4309.60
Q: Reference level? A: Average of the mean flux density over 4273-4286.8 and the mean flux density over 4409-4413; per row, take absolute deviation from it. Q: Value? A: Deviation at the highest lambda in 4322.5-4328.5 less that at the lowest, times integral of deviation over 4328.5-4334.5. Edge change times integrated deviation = -2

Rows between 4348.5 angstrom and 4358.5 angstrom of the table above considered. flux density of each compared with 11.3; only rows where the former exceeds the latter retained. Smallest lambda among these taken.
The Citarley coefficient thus 4357.49 angstrom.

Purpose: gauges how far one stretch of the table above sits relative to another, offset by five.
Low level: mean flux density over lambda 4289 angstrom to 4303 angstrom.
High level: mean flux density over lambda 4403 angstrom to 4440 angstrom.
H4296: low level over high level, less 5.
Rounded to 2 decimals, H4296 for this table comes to -4.30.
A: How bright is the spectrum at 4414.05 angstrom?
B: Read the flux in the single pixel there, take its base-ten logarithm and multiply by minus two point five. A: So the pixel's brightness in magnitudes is -2.62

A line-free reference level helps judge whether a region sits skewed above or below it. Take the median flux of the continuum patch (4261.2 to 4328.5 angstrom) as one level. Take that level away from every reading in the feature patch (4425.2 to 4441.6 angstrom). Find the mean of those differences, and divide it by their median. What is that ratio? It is 1.1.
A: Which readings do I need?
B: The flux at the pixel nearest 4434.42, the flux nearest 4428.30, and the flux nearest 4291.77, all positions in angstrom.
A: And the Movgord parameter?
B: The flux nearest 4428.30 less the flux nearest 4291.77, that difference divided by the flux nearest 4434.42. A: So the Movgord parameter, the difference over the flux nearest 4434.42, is 0.24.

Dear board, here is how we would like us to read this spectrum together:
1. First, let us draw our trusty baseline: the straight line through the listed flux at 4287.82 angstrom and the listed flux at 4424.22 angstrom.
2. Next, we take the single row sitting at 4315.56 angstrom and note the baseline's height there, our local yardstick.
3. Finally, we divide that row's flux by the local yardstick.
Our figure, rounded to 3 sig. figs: 1.07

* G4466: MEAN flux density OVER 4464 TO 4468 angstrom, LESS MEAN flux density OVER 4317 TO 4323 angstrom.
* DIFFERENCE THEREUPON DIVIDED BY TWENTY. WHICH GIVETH 0.056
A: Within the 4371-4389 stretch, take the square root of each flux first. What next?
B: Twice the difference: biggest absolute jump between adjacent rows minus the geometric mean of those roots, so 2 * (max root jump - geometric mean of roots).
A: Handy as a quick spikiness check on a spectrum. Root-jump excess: -6.25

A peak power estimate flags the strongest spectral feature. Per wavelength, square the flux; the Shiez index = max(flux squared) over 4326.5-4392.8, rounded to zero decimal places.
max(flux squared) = 156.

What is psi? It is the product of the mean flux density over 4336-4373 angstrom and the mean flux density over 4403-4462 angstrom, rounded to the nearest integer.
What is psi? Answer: 132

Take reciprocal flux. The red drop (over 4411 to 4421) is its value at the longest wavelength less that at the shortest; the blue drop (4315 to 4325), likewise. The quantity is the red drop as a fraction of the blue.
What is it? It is -1.5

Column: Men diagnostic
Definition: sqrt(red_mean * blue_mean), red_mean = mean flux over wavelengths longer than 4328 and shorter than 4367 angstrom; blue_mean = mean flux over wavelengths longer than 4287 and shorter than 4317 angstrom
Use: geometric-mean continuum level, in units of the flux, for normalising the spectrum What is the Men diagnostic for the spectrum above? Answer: 9.5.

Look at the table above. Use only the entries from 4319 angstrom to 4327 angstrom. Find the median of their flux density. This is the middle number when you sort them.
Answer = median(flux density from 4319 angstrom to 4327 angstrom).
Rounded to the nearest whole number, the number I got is 10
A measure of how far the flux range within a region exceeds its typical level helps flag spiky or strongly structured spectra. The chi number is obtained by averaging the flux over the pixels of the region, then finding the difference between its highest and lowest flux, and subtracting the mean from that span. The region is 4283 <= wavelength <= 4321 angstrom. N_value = -2.8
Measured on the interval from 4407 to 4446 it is -8.9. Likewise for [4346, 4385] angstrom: -8.3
